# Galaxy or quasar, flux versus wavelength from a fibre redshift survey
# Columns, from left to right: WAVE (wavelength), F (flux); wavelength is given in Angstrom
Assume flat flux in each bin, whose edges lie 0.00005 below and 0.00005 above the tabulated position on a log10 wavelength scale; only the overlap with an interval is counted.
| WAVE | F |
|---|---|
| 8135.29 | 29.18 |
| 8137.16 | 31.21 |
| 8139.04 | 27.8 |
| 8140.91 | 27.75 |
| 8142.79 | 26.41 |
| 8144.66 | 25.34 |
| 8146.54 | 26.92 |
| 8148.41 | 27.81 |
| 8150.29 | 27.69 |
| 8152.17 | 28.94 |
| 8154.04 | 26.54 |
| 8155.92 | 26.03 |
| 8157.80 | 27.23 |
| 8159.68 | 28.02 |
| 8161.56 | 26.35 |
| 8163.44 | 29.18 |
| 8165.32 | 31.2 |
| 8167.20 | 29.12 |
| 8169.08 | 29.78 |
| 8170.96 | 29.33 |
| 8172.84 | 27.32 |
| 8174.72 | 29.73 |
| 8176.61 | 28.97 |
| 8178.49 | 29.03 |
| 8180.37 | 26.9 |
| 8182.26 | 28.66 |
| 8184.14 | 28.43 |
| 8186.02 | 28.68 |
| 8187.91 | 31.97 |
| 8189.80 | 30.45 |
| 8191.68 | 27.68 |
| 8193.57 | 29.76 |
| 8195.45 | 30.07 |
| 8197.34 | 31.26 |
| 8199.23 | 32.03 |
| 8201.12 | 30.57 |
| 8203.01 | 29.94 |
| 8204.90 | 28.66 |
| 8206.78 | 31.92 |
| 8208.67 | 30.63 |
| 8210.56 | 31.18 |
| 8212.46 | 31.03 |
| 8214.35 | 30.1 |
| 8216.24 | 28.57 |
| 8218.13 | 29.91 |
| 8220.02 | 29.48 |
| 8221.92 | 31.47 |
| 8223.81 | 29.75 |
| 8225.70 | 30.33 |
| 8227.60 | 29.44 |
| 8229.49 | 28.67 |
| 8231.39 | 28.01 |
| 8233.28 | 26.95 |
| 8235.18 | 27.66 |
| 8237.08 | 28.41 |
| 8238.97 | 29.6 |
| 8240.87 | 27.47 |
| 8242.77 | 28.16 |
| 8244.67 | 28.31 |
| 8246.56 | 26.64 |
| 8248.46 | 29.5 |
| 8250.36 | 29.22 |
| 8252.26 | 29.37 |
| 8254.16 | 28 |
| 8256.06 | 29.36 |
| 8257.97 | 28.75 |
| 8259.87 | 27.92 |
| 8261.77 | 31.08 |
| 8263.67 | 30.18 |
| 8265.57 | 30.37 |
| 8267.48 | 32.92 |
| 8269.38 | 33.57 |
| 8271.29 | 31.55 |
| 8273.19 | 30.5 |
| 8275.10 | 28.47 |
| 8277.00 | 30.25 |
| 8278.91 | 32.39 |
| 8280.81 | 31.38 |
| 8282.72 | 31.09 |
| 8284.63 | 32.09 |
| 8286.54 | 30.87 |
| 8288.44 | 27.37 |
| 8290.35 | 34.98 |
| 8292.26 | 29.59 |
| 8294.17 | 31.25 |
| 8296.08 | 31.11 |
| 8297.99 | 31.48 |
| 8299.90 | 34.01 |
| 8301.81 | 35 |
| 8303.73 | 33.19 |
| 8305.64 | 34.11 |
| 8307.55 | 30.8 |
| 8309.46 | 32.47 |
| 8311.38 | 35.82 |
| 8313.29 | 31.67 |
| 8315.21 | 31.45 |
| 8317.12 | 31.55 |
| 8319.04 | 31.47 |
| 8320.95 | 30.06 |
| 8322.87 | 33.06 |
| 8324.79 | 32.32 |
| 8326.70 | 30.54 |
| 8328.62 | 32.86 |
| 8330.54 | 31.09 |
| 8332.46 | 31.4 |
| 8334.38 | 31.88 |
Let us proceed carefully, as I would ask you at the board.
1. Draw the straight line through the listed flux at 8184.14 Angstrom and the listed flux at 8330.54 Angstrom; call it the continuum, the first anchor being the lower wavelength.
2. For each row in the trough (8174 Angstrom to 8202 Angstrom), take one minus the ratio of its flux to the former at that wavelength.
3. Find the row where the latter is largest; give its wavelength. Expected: 8180.37 Angstrom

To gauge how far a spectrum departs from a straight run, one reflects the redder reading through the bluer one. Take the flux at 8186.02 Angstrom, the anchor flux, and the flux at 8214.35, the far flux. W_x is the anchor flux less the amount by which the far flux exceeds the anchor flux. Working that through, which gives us 27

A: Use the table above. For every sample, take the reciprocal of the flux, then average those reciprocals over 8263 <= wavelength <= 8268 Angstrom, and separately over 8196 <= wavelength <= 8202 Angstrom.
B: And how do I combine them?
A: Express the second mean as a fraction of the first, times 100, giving 99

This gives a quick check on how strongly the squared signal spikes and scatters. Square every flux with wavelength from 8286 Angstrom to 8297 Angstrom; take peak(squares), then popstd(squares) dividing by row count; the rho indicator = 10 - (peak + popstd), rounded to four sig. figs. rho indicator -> -1356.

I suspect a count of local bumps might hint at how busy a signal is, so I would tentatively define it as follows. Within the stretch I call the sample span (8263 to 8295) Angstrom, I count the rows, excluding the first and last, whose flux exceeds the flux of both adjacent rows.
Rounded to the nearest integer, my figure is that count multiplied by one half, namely 2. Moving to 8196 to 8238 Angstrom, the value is 3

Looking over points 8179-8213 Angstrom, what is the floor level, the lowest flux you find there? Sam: 26.9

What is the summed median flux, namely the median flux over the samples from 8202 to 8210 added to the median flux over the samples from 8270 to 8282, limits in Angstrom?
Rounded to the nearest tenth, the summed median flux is 61.2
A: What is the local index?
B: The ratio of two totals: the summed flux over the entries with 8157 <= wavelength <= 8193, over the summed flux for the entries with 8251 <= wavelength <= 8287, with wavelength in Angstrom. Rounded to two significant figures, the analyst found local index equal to 0.94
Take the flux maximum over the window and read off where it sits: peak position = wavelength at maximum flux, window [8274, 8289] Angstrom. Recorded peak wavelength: 8278.91 Angstrom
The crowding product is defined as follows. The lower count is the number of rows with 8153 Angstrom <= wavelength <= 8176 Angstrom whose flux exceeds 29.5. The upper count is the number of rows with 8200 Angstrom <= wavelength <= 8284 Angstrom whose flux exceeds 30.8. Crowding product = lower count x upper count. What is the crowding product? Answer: 33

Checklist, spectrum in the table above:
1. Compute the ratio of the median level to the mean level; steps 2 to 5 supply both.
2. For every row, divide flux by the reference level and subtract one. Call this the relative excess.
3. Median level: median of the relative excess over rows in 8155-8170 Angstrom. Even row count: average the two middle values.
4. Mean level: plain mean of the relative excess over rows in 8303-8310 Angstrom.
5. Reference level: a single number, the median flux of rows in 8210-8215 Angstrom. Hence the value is -1.5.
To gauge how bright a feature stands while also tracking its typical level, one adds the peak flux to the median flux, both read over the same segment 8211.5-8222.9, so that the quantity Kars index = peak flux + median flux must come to 61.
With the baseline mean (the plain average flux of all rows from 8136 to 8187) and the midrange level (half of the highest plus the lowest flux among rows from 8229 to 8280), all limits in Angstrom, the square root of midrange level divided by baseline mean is 1.034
